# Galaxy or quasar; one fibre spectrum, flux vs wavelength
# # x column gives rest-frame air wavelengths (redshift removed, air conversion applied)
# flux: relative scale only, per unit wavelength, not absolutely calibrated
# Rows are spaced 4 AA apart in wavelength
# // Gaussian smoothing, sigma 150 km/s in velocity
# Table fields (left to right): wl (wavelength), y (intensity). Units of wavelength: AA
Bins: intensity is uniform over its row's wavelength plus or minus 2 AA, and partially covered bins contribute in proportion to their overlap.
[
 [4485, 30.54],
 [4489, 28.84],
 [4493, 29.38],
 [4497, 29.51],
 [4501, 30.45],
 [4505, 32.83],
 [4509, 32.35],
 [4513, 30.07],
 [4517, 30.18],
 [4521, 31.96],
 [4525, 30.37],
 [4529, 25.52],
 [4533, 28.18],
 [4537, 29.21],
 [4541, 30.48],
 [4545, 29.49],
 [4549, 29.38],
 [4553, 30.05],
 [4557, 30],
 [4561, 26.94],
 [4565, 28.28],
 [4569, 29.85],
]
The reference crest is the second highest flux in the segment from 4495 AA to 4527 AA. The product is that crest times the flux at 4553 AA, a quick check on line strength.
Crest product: 972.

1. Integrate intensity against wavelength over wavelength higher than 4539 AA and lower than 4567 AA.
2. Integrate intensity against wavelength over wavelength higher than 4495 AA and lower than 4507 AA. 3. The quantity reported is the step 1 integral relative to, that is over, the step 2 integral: 2.2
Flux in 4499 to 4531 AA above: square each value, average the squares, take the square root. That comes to 30.5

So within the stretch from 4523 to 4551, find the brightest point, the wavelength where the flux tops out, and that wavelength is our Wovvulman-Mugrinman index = 4541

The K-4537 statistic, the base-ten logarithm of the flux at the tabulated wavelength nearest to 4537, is 1.47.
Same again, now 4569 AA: 1.47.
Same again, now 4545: 1.47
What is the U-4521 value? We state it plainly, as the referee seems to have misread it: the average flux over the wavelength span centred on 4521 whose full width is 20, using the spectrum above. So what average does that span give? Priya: 29.6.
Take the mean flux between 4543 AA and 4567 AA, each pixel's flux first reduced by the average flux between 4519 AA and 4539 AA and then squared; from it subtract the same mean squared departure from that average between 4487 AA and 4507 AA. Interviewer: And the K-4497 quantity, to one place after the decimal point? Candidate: -2.1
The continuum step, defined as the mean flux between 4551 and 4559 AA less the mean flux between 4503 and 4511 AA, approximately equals -2.6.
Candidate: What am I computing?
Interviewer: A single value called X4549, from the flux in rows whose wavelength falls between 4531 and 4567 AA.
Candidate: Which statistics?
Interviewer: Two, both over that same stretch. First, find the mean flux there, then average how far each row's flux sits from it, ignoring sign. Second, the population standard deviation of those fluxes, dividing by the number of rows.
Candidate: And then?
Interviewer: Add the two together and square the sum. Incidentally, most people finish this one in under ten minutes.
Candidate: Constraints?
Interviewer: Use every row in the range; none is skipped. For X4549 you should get 3.7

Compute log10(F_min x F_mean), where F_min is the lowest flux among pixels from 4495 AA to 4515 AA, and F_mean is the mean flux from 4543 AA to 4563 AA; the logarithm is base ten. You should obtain 2.93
